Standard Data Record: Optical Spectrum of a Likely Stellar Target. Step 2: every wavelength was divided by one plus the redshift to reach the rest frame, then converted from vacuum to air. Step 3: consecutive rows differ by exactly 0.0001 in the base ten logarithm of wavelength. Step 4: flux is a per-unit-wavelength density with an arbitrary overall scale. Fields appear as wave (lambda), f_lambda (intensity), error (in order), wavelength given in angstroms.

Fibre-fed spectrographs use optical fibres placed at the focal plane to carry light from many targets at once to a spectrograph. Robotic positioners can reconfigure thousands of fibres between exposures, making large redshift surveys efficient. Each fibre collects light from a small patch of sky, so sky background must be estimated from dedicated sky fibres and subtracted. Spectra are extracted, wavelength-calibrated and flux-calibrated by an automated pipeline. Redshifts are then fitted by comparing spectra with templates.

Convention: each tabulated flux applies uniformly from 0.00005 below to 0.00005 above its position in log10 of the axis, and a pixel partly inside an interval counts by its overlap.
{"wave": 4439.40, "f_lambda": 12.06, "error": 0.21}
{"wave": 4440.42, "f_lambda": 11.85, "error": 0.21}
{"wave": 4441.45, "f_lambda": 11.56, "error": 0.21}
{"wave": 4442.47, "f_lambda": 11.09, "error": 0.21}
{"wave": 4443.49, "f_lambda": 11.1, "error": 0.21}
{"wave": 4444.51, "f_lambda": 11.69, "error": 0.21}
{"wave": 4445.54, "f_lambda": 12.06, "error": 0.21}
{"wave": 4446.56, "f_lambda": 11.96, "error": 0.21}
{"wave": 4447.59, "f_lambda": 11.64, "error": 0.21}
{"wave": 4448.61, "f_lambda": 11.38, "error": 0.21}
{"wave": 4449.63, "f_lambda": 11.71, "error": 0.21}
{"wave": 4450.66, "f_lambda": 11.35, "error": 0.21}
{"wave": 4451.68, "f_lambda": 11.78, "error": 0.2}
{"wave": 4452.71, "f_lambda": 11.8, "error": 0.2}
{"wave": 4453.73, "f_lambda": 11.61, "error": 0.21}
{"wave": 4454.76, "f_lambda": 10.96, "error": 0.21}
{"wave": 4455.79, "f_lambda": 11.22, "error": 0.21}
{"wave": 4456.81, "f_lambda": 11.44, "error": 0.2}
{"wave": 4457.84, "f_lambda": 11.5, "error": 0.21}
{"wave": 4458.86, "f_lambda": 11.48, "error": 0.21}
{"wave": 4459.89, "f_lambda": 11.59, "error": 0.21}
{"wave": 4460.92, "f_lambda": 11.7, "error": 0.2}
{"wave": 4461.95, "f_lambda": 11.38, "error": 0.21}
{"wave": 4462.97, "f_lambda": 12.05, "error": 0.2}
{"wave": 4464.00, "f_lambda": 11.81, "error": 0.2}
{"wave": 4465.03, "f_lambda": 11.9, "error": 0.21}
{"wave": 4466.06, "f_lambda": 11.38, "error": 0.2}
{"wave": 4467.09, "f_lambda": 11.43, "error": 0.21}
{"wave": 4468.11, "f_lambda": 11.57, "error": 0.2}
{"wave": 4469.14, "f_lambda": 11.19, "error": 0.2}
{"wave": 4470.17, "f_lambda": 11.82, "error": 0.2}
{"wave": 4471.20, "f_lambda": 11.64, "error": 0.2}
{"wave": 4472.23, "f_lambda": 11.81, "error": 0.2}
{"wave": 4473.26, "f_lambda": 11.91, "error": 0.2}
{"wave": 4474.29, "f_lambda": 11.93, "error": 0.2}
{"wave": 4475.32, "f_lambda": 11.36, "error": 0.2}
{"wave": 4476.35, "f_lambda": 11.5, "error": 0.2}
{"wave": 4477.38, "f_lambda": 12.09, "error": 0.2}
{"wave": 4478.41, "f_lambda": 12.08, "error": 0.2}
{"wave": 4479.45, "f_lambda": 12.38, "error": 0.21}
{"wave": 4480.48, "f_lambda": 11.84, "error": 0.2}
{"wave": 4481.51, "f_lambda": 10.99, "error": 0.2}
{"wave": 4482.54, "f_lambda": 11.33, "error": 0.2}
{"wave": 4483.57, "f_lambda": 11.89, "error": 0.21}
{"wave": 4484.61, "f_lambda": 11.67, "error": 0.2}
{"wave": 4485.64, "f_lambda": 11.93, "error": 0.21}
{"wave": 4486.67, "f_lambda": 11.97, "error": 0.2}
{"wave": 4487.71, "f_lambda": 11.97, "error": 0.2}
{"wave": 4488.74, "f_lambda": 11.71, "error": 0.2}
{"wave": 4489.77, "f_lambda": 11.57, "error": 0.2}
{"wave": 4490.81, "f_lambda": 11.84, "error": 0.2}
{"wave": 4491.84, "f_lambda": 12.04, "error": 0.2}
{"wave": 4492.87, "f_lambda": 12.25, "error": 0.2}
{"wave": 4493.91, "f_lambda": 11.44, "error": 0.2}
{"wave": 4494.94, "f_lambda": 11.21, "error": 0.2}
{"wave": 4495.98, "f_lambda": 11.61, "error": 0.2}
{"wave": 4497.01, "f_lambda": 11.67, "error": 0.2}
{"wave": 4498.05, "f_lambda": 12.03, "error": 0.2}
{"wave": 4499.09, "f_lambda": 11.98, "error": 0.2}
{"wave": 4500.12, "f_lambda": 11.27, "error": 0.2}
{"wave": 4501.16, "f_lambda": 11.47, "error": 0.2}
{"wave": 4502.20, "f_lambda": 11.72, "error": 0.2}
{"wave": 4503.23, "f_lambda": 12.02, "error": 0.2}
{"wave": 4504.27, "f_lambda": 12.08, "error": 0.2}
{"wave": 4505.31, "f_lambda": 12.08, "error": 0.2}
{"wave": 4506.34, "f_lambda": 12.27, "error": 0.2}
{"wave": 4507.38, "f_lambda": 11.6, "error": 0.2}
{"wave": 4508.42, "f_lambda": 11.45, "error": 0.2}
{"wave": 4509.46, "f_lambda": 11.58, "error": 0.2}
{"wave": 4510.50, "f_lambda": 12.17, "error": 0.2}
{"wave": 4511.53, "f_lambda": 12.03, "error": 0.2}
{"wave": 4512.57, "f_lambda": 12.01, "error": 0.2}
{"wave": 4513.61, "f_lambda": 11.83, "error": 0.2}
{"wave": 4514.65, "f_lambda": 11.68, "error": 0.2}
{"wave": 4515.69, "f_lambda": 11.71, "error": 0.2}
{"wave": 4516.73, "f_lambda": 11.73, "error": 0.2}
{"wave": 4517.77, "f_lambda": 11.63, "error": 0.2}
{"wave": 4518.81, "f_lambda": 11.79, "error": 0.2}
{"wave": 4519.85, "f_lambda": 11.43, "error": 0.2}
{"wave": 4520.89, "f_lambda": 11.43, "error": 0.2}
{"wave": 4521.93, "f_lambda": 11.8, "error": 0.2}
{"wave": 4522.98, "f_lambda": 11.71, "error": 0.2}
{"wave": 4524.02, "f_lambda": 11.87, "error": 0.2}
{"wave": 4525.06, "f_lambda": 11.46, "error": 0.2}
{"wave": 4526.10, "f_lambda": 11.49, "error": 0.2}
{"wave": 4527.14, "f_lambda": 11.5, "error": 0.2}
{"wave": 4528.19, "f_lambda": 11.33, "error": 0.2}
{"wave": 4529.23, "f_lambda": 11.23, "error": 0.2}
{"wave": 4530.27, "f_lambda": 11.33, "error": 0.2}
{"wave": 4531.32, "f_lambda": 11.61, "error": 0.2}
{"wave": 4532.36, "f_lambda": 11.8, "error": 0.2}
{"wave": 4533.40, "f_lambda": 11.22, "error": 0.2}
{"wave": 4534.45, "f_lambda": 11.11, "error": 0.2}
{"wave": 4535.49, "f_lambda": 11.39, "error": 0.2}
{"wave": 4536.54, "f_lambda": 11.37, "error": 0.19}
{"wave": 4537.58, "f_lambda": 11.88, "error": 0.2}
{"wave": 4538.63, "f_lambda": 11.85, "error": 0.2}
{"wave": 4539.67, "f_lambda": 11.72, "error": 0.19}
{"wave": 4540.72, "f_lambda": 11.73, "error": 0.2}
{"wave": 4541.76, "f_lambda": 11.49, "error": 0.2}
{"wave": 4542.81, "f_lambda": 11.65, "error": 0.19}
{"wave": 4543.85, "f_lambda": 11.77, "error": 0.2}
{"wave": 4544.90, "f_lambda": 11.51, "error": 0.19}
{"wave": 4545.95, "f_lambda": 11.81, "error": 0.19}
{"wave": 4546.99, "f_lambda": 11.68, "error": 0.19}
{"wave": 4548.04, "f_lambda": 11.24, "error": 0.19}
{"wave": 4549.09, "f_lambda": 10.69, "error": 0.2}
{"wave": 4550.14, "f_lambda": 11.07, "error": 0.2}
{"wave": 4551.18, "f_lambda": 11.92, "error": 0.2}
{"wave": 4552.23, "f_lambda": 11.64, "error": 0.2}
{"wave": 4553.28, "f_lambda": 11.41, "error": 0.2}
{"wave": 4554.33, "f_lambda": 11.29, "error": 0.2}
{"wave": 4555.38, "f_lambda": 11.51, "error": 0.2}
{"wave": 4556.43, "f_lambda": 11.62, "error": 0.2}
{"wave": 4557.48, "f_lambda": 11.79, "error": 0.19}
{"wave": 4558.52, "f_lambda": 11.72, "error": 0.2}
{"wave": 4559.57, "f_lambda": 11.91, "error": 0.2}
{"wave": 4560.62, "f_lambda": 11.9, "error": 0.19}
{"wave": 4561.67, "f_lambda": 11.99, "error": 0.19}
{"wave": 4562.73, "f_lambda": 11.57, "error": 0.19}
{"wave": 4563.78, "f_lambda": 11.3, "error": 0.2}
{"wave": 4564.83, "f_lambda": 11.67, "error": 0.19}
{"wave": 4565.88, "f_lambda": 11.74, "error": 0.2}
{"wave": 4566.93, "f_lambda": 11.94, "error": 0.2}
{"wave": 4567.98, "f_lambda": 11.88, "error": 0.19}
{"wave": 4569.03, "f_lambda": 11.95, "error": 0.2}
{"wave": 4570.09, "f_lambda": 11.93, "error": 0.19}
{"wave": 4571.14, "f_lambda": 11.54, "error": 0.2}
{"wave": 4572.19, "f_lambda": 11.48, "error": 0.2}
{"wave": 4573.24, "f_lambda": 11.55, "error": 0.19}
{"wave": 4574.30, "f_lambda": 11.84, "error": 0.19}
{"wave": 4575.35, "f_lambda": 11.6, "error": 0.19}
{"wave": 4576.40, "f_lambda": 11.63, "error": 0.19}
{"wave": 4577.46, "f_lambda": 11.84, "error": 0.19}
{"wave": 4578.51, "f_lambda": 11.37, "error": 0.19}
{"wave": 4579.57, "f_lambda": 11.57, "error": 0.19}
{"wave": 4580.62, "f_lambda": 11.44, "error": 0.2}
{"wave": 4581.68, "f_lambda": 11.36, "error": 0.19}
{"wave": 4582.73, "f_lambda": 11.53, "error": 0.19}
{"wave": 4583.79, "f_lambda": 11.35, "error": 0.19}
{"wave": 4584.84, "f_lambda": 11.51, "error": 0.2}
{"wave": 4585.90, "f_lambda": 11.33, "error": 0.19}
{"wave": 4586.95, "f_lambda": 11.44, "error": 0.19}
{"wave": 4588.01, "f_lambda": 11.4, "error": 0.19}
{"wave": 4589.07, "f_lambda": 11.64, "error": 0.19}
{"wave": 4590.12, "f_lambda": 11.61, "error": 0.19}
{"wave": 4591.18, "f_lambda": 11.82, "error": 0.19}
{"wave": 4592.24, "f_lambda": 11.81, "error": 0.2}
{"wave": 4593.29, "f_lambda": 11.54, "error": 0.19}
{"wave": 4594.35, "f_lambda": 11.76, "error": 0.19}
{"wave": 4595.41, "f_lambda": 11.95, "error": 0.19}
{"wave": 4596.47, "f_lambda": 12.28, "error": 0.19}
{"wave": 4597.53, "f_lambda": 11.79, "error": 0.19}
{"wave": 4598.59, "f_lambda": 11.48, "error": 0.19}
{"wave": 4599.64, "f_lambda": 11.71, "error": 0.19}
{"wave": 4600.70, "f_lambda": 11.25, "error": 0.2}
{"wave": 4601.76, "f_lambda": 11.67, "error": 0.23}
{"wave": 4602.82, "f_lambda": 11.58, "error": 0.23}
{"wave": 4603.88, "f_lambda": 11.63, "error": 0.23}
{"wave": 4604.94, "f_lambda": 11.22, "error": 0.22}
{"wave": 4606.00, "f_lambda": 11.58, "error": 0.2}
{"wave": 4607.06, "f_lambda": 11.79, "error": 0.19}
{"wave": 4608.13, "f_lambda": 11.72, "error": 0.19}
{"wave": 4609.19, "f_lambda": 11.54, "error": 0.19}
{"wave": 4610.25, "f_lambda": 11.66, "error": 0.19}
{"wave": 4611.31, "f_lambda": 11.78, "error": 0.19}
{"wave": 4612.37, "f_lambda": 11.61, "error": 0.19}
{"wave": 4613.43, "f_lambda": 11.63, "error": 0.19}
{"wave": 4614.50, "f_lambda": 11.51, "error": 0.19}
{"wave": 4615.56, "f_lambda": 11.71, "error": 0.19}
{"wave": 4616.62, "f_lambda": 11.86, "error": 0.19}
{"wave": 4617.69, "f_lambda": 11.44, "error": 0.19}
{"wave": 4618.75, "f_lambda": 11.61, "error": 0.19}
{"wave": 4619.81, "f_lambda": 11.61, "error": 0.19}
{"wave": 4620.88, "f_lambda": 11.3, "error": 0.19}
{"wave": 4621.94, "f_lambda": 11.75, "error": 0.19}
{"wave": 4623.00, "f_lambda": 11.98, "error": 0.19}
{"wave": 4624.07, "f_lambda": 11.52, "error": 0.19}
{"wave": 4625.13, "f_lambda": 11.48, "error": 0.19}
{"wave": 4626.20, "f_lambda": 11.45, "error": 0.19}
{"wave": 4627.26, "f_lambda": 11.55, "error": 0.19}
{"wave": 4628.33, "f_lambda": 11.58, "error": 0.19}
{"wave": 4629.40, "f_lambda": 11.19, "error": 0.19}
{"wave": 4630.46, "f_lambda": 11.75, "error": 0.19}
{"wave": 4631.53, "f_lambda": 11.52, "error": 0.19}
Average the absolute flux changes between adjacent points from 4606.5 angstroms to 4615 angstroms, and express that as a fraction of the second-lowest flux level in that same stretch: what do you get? 0.0099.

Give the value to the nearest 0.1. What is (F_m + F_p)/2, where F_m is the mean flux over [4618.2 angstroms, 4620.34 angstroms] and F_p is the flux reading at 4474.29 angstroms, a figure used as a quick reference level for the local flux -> 11.8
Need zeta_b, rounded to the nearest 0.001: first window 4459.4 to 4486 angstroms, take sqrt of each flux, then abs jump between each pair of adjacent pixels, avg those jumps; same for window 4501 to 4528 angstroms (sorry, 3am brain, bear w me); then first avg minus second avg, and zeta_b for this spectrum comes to 0.020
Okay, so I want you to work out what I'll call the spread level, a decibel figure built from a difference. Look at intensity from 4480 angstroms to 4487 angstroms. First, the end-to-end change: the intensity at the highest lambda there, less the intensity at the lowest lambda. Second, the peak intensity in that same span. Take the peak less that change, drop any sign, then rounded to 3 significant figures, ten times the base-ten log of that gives 10.7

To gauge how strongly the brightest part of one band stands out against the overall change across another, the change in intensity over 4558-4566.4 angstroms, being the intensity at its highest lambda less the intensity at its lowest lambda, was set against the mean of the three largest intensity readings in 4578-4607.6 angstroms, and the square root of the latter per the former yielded 24.5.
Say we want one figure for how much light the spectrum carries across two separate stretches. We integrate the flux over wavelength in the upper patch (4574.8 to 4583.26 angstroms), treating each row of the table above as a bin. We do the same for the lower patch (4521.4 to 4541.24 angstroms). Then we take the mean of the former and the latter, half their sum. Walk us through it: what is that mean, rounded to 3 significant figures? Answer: 163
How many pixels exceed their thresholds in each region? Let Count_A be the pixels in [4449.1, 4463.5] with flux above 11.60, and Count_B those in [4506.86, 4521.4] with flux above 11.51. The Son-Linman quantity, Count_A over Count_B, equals 0.55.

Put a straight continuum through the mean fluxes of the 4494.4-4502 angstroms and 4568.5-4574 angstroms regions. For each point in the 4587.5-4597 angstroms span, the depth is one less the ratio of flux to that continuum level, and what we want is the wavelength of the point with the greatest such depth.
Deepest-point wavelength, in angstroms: 4588.01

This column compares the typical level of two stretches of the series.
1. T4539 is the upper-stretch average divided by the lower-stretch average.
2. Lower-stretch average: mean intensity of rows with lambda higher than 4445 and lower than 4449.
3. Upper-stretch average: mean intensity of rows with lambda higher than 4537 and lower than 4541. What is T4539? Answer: 1.003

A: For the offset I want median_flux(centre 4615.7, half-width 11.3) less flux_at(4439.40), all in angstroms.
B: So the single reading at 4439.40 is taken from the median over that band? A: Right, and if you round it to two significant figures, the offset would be -0.45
